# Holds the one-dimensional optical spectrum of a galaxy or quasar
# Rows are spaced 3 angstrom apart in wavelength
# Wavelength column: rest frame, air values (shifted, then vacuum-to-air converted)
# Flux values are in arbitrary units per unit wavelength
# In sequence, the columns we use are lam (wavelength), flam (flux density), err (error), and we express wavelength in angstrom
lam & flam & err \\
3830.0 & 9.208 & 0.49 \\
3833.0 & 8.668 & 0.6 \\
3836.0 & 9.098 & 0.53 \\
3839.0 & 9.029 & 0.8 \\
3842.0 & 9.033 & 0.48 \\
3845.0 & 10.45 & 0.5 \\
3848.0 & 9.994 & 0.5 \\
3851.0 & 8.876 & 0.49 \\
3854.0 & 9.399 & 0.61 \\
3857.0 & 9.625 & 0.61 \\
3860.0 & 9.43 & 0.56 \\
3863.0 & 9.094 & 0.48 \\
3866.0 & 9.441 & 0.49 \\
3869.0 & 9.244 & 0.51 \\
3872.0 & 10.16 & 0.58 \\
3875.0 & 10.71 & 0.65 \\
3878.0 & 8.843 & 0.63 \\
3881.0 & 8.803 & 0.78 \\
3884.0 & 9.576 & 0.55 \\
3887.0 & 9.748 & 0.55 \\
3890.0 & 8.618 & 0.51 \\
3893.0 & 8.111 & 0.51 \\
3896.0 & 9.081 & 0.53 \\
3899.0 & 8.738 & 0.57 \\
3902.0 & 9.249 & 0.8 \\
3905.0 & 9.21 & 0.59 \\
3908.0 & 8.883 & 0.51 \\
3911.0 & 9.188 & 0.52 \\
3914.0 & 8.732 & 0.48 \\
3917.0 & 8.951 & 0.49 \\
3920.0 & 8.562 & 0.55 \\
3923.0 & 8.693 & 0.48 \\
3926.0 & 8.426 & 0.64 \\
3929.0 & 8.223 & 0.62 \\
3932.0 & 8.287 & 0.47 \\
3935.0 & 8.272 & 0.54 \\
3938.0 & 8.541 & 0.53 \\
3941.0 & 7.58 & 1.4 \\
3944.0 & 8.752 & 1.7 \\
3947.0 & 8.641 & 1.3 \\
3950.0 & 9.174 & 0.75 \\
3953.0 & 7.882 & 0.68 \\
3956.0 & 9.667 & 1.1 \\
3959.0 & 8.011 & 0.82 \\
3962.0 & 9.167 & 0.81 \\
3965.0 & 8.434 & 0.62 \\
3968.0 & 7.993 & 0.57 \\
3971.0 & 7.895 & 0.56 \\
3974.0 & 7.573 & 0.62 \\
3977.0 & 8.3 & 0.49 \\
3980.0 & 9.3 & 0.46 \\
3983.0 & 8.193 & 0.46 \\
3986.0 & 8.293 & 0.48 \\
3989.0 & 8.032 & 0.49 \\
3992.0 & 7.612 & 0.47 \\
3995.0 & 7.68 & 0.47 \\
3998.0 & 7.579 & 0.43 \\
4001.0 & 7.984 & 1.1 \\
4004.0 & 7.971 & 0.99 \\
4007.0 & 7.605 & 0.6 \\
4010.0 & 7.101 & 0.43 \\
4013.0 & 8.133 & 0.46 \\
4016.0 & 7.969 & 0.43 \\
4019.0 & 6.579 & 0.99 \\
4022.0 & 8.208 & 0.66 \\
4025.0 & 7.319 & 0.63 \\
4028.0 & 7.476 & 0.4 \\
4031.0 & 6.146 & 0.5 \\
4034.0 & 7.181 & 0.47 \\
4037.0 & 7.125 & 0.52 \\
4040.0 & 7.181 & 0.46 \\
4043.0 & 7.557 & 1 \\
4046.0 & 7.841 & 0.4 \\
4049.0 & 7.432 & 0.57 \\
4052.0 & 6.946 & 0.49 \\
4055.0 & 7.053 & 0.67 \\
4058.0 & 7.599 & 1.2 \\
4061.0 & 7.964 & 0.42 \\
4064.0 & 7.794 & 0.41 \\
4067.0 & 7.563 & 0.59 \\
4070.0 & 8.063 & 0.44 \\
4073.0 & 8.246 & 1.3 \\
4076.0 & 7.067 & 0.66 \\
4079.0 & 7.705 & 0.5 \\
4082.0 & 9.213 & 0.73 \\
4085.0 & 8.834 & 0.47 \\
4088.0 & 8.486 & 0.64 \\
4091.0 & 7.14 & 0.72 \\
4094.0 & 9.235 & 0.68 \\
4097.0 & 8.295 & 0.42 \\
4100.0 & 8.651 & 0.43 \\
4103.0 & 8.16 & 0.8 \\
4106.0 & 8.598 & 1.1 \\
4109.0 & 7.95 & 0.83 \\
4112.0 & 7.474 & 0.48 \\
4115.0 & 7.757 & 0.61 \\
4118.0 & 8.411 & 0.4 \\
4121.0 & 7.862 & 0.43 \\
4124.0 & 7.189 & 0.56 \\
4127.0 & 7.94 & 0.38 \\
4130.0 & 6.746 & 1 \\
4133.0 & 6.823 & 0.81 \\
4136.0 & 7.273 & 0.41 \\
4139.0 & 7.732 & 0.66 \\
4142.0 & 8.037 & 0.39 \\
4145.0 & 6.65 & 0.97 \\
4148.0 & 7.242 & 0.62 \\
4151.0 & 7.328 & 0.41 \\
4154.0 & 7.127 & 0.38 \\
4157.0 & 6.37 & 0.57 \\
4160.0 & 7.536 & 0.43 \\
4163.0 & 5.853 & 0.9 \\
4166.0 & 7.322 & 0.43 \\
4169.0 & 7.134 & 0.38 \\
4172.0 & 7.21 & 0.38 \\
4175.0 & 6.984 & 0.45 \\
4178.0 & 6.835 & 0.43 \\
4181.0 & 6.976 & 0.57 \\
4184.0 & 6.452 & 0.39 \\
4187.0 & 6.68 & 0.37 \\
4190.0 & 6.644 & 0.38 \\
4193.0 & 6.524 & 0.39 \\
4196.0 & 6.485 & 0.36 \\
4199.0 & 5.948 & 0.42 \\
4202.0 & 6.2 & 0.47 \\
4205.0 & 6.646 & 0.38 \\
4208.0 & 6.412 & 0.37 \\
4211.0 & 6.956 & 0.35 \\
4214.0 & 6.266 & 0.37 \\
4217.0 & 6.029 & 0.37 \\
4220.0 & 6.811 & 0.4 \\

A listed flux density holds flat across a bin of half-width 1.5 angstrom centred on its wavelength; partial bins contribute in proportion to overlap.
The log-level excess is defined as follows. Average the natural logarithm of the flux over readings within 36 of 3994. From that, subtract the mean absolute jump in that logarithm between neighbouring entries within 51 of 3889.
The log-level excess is 2.02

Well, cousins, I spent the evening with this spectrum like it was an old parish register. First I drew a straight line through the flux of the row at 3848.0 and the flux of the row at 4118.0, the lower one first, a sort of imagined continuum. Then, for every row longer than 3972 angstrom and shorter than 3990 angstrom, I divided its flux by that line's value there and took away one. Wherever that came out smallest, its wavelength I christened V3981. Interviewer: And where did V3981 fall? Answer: 3974.0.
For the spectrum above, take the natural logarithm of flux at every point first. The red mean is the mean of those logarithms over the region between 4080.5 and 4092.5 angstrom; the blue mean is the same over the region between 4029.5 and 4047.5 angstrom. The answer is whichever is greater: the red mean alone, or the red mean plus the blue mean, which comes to 4.1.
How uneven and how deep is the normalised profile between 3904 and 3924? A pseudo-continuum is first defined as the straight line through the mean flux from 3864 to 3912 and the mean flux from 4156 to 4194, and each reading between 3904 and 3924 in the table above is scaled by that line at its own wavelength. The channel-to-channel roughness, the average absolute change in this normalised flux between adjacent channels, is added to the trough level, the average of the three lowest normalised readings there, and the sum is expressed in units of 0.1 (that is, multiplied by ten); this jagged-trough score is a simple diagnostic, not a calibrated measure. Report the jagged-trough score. 10.0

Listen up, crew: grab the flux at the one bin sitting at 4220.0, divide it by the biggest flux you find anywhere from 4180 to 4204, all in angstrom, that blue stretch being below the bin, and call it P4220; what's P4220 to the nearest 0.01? 0.98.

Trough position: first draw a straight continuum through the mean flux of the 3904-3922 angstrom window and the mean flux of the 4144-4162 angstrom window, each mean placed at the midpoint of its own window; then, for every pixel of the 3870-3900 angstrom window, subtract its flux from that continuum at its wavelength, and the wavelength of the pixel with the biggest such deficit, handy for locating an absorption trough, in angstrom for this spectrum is 3893.0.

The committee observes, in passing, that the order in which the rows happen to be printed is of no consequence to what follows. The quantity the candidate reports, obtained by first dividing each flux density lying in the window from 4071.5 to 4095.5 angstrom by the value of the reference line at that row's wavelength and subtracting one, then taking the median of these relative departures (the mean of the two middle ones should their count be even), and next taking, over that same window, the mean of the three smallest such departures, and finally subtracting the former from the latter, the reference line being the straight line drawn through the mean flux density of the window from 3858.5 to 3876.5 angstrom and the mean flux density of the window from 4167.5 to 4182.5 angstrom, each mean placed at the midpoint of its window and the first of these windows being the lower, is -0.13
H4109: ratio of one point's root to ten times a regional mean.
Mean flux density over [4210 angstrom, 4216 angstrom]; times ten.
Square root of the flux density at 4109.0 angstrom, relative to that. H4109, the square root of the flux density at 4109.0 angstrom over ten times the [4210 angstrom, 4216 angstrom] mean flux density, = 0.043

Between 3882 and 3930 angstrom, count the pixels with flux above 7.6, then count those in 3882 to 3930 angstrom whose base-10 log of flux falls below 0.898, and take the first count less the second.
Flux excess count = 16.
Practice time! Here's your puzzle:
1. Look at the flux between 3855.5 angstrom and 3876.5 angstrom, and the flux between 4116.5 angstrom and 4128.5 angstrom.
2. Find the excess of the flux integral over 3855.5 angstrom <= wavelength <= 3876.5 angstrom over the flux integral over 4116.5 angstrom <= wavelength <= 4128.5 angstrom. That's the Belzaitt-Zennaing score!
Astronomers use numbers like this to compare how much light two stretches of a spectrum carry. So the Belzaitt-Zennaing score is 109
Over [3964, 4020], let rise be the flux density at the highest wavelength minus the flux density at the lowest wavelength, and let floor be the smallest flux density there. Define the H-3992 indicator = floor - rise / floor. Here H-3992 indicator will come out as 6.9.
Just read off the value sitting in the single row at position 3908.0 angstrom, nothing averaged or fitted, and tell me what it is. 8.883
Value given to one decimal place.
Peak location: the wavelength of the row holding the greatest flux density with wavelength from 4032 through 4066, 4061.0 angstrom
